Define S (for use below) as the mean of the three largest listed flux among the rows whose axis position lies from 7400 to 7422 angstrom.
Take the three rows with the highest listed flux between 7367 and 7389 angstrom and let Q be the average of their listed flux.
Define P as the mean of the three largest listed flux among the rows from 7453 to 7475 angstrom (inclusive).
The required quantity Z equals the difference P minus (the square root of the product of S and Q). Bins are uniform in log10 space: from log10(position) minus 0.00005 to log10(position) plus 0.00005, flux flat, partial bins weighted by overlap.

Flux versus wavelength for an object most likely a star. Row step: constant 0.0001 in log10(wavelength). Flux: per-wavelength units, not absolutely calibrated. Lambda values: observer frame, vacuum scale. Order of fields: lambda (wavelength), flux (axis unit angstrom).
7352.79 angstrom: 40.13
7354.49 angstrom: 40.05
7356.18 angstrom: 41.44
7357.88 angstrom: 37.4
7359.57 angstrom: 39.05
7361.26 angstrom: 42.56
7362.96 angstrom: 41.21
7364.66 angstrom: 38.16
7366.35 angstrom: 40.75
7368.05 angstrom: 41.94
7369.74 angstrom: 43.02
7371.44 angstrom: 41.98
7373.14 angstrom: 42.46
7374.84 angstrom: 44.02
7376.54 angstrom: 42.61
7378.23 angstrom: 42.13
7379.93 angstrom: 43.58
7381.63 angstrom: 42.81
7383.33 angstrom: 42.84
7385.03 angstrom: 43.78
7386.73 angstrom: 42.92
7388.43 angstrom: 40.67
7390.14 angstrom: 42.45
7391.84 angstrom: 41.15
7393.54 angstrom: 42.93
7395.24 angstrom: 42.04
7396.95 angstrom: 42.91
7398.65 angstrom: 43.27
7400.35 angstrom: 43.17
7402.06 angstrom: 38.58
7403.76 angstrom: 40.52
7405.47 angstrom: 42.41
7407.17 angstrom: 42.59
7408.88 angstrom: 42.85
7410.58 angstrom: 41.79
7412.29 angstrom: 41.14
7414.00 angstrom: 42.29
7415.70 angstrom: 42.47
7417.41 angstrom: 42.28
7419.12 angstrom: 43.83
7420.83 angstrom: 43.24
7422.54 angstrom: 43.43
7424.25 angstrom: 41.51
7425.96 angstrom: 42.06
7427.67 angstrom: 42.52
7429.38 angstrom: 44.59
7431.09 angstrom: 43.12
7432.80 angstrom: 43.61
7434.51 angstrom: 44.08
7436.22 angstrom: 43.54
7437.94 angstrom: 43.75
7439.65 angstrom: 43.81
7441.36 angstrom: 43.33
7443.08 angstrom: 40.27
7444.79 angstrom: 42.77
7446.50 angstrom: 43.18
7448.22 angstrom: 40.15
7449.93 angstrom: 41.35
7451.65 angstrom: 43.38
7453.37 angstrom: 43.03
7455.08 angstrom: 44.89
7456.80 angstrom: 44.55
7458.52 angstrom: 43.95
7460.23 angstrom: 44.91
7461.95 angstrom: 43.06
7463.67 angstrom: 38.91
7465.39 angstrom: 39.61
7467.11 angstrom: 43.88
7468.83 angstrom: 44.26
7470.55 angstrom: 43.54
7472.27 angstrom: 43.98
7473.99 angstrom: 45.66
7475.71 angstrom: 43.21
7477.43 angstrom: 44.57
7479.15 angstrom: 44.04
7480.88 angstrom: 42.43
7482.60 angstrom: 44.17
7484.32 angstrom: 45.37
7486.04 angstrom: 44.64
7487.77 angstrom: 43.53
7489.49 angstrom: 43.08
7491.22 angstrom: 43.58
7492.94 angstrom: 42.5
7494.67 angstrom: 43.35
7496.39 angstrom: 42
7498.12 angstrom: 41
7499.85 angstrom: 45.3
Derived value 1.6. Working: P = 45.2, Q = 43.8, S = 43.4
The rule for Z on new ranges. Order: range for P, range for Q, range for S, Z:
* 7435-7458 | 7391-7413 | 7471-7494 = 0.3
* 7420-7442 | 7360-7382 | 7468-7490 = -0.2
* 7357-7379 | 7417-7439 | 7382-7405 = -0.6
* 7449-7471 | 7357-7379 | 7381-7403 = 1.5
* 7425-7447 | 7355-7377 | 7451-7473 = 0.2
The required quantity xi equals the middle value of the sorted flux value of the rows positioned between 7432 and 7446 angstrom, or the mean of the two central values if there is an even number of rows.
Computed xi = 43.6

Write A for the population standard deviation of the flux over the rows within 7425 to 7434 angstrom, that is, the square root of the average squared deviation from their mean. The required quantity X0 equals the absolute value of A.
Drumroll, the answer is 0.88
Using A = 0.9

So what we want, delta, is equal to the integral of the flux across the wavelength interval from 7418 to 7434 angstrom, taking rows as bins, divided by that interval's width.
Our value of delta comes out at 43.1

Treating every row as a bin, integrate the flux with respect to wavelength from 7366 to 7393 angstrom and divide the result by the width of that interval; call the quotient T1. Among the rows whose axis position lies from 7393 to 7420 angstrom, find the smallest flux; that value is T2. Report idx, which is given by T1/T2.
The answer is 1.10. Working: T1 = 42.5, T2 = 38.58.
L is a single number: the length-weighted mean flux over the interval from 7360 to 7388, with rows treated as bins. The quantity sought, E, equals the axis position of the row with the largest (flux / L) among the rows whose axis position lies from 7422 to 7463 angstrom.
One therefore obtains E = 7460.23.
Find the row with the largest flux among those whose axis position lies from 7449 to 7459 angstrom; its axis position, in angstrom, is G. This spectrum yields 7455.08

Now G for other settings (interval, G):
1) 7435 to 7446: 7439.65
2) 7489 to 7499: 7491.22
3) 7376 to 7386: 7385.03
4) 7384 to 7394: 7385.03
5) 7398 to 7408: 7398.65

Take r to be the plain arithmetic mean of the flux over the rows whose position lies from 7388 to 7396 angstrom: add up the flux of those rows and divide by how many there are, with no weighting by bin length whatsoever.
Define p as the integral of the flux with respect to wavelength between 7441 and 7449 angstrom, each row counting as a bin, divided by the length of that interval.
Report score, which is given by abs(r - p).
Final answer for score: 0.01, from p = 41.9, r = 41.8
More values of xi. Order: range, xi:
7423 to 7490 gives 43.5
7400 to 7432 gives 42.5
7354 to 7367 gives 40.4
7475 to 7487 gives 44.2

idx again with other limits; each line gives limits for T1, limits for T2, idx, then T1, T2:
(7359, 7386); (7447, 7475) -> 1.08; 42.1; 38.91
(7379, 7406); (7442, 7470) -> 1.09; 42.2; 38.91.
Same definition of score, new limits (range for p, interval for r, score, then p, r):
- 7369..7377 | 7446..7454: 0.56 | 42.8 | 42.2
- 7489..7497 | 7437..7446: 0.14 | 42.9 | 42.8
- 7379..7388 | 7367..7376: 0.38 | 43.1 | 42.7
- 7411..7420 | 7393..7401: 0.51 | 42.4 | 42.9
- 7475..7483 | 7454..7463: 0.62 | 43.7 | 44.3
